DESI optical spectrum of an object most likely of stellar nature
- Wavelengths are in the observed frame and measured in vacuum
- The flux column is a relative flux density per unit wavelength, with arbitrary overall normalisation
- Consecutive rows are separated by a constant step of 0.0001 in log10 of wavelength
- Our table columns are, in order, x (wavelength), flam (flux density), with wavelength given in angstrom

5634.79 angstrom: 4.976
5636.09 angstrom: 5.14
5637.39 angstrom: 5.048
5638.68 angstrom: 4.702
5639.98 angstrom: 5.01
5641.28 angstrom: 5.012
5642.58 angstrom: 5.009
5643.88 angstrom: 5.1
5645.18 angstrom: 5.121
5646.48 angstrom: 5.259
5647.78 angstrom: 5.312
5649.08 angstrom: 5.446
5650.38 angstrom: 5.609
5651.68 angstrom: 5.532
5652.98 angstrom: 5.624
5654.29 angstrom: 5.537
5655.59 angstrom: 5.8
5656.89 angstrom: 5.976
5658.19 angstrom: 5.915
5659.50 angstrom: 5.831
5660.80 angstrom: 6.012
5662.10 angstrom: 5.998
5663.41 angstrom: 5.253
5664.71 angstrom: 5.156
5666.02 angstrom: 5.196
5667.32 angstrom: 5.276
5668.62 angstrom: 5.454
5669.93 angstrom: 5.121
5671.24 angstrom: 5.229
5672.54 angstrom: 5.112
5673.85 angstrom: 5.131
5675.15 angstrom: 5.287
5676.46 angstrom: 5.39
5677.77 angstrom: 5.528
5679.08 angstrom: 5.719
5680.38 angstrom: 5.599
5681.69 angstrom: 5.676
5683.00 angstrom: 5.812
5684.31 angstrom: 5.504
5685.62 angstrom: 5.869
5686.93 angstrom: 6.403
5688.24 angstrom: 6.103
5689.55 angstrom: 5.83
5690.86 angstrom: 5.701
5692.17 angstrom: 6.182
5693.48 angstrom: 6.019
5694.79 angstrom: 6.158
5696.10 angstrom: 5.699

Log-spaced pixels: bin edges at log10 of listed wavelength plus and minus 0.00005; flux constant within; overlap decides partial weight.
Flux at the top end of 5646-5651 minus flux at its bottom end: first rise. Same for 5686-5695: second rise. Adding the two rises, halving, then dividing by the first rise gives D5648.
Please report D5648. 0.15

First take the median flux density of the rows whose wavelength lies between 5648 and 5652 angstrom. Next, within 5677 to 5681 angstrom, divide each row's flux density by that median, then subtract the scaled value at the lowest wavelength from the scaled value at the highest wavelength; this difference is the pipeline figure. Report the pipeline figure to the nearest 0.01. 0.01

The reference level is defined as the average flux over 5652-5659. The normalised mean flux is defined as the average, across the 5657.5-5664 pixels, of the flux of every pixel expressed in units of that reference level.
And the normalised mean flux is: 1.01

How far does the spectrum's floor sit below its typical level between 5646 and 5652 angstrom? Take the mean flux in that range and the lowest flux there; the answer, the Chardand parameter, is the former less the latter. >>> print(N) 0.17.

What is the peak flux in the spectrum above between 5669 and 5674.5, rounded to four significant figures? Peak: 5.229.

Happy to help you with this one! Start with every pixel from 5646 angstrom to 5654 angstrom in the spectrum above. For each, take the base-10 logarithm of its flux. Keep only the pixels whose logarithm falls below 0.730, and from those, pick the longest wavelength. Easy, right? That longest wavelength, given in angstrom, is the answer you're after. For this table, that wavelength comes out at 5647.78 angstrom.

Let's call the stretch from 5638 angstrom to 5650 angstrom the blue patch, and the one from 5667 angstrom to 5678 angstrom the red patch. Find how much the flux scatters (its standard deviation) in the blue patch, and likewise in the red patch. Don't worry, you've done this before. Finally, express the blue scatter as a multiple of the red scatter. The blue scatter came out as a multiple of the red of 1.43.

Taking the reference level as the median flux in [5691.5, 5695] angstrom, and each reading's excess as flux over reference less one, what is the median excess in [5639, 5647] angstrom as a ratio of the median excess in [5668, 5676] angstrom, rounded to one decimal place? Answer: 1.1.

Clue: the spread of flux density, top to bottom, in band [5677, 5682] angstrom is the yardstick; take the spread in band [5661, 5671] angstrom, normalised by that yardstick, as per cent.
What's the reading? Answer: 459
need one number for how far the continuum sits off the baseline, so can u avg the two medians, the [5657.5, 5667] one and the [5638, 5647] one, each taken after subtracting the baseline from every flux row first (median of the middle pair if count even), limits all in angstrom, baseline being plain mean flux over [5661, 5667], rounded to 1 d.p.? 0.0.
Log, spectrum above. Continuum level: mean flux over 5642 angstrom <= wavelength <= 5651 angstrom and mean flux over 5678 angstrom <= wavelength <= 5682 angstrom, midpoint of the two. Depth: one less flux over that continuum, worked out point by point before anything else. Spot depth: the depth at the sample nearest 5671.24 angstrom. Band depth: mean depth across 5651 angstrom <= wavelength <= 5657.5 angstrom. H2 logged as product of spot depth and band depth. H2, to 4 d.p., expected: -0.0018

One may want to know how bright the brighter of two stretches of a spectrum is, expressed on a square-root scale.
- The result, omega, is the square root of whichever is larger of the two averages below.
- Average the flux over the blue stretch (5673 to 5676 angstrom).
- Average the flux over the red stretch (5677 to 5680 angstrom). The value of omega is 2.37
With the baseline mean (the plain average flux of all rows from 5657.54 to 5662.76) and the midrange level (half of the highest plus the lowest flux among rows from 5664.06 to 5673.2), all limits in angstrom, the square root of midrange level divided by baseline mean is 0.94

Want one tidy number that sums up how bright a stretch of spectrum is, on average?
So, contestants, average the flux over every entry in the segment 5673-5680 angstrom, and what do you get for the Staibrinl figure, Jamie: 5.41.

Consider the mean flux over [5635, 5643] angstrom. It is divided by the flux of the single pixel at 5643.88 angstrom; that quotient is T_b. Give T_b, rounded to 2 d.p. 0.98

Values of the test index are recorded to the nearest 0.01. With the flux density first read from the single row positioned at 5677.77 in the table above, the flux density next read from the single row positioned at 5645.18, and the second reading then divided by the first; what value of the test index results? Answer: 0.93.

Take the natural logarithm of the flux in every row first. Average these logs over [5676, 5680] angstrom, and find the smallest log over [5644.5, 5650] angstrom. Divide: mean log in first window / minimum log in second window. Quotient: 1.05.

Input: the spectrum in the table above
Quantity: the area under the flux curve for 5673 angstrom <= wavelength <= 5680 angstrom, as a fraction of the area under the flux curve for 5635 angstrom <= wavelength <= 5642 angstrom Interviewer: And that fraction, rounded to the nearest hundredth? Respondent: 1.09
